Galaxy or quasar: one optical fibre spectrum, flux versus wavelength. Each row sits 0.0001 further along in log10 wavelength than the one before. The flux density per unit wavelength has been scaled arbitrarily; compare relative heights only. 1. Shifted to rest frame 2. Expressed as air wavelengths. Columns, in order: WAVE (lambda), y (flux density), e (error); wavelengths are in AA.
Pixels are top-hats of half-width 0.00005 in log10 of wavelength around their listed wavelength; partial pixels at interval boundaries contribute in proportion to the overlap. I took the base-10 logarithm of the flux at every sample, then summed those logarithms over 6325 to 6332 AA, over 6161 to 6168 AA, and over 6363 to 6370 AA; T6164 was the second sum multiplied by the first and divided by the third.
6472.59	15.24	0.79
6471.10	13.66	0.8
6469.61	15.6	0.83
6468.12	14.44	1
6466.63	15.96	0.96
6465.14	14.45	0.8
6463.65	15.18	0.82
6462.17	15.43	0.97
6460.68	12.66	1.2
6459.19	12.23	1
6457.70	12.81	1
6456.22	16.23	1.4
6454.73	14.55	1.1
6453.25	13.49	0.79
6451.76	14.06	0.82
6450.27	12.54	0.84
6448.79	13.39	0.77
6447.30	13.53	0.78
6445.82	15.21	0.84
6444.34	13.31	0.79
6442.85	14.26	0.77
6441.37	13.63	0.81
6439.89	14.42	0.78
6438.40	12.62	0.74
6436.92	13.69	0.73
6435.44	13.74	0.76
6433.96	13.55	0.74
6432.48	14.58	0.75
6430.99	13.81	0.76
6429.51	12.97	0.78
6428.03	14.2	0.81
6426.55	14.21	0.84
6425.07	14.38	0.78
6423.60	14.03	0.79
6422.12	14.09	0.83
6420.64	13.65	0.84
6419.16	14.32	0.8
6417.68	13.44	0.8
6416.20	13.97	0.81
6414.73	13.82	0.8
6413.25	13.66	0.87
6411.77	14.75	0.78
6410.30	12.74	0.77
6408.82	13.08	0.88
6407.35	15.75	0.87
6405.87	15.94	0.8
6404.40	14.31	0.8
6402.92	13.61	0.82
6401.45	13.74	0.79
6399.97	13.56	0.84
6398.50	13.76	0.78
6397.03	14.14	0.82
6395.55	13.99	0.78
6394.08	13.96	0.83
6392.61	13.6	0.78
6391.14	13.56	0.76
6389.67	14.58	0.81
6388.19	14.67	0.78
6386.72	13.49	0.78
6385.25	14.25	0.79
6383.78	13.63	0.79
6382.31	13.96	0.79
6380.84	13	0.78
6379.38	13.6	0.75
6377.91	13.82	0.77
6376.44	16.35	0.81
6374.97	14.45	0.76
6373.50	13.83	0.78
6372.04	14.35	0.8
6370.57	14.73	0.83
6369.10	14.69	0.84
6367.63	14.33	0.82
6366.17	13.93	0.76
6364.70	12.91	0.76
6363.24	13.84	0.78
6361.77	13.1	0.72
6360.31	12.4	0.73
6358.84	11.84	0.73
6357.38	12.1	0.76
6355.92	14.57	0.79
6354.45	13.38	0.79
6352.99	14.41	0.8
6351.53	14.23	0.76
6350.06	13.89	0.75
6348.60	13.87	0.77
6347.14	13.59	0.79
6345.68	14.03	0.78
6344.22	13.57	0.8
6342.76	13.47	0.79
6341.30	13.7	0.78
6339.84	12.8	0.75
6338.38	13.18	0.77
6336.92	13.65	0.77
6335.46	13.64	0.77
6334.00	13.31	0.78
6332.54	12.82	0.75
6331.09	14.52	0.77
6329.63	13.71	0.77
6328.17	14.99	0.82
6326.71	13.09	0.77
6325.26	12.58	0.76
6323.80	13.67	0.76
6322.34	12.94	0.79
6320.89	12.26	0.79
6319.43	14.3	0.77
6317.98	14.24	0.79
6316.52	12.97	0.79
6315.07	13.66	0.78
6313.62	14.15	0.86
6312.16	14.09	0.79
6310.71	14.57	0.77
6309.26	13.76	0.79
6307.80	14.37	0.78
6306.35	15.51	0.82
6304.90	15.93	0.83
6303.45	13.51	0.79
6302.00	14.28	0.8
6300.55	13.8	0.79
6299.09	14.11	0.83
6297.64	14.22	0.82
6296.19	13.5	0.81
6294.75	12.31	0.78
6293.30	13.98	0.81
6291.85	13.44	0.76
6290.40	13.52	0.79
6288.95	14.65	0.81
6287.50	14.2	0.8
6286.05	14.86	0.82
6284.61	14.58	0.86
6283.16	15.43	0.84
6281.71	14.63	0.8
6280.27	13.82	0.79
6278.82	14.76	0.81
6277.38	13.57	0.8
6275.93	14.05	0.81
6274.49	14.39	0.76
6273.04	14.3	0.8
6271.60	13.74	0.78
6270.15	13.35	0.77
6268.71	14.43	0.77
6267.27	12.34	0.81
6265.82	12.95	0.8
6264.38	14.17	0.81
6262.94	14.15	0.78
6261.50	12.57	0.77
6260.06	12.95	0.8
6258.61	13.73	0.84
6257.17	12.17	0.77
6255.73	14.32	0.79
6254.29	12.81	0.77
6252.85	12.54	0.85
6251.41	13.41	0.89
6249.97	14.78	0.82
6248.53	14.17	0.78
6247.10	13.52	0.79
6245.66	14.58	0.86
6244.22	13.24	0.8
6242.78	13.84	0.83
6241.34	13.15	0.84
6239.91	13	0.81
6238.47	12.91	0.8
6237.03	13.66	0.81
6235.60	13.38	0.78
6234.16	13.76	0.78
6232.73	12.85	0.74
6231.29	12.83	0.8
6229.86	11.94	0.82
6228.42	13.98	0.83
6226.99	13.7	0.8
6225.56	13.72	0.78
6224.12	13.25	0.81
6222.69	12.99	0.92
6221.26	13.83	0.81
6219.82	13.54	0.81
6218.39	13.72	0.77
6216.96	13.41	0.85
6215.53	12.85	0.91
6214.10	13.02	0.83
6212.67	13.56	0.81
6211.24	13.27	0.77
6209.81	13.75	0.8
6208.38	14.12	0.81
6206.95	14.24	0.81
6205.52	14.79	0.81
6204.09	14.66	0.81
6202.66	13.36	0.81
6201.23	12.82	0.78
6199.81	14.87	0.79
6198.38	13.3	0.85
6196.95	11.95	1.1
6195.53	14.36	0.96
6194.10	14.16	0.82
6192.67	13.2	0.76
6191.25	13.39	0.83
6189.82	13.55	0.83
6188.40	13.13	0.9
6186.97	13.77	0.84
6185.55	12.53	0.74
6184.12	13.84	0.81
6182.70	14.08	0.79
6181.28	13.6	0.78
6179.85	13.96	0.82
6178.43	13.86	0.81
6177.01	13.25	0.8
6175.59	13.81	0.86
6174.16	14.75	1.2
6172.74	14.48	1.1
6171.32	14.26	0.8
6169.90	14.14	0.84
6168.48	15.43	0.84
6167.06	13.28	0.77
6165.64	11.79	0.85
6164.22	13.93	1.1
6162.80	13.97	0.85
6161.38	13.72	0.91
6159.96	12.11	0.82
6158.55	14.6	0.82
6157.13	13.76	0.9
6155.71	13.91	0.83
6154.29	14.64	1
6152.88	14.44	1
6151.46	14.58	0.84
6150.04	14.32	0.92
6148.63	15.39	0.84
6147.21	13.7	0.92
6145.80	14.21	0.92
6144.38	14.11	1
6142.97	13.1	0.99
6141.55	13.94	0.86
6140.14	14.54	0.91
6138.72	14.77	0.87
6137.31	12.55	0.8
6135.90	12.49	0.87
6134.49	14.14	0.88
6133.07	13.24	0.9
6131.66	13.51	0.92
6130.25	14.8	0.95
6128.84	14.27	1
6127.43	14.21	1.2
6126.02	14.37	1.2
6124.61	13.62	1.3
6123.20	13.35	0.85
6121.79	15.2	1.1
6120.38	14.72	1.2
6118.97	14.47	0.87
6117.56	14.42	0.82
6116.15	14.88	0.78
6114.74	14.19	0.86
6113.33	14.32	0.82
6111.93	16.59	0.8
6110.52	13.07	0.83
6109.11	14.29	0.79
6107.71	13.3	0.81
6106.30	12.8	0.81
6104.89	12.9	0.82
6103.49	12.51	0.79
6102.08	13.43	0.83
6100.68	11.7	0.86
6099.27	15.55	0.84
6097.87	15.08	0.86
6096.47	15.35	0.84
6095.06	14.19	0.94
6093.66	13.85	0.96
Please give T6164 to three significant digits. 5.59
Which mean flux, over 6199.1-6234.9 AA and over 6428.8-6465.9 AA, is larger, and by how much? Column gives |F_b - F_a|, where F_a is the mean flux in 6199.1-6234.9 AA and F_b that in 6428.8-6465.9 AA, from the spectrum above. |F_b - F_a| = 0.3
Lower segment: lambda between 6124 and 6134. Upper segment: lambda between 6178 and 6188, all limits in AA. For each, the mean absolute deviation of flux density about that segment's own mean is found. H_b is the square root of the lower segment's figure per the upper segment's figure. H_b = 1.17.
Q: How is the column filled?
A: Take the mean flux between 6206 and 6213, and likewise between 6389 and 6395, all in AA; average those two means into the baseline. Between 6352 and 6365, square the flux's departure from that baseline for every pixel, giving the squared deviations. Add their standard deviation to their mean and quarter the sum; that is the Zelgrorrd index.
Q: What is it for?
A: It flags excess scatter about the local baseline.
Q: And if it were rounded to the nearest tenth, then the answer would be 0.7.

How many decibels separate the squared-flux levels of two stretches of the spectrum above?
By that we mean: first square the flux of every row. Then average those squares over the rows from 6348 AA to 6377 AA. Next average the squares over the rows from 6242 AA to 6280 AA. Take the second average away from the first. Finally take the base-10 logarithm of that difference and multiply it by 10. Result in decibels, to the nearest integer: 8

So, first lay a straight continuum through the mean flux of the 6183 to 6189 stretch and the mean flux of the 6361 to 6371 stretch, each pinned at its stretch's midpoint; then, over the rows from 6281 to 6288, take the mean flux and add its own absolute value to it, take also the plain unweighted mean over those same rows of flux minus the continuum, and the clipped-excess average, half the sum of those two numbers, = 15.3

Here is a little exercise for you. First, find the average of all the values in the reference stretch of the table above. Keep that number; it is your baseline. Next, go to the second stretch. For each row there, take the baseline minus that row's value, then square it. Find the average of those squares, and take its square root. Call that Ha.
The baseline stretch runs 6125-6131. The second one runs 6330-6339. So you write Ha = 1.0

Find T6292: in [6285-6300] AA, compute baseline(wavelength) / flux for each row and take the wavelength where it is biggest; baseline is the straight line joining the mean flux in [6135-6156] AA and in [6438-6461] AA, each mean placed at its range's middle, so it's 6294.75 AA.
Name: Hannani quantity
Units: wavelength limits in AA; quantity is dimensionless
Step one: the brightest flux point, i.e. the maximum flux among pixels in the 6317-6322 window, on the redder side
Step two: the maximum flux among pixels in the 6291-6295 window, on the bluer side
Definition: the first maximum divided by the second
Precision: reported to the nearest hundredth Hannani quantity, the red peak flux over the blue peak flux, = 1.02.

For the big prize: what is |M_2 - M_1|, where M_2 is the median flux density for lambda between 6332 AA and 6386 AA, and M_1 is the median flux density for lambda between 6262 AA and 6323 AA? 0.43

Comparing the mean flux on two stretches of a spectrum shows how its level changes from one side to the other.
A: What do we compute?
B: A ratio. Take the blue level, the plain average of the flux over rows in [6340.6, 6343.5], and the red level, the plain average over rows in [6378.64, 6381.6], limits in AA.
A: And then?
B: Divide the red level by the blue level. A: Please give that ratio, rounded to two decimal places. 0.98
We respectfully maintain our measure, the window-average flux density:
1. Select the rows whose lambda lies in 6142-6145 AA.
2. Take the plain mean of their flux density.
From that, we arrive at 13.61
